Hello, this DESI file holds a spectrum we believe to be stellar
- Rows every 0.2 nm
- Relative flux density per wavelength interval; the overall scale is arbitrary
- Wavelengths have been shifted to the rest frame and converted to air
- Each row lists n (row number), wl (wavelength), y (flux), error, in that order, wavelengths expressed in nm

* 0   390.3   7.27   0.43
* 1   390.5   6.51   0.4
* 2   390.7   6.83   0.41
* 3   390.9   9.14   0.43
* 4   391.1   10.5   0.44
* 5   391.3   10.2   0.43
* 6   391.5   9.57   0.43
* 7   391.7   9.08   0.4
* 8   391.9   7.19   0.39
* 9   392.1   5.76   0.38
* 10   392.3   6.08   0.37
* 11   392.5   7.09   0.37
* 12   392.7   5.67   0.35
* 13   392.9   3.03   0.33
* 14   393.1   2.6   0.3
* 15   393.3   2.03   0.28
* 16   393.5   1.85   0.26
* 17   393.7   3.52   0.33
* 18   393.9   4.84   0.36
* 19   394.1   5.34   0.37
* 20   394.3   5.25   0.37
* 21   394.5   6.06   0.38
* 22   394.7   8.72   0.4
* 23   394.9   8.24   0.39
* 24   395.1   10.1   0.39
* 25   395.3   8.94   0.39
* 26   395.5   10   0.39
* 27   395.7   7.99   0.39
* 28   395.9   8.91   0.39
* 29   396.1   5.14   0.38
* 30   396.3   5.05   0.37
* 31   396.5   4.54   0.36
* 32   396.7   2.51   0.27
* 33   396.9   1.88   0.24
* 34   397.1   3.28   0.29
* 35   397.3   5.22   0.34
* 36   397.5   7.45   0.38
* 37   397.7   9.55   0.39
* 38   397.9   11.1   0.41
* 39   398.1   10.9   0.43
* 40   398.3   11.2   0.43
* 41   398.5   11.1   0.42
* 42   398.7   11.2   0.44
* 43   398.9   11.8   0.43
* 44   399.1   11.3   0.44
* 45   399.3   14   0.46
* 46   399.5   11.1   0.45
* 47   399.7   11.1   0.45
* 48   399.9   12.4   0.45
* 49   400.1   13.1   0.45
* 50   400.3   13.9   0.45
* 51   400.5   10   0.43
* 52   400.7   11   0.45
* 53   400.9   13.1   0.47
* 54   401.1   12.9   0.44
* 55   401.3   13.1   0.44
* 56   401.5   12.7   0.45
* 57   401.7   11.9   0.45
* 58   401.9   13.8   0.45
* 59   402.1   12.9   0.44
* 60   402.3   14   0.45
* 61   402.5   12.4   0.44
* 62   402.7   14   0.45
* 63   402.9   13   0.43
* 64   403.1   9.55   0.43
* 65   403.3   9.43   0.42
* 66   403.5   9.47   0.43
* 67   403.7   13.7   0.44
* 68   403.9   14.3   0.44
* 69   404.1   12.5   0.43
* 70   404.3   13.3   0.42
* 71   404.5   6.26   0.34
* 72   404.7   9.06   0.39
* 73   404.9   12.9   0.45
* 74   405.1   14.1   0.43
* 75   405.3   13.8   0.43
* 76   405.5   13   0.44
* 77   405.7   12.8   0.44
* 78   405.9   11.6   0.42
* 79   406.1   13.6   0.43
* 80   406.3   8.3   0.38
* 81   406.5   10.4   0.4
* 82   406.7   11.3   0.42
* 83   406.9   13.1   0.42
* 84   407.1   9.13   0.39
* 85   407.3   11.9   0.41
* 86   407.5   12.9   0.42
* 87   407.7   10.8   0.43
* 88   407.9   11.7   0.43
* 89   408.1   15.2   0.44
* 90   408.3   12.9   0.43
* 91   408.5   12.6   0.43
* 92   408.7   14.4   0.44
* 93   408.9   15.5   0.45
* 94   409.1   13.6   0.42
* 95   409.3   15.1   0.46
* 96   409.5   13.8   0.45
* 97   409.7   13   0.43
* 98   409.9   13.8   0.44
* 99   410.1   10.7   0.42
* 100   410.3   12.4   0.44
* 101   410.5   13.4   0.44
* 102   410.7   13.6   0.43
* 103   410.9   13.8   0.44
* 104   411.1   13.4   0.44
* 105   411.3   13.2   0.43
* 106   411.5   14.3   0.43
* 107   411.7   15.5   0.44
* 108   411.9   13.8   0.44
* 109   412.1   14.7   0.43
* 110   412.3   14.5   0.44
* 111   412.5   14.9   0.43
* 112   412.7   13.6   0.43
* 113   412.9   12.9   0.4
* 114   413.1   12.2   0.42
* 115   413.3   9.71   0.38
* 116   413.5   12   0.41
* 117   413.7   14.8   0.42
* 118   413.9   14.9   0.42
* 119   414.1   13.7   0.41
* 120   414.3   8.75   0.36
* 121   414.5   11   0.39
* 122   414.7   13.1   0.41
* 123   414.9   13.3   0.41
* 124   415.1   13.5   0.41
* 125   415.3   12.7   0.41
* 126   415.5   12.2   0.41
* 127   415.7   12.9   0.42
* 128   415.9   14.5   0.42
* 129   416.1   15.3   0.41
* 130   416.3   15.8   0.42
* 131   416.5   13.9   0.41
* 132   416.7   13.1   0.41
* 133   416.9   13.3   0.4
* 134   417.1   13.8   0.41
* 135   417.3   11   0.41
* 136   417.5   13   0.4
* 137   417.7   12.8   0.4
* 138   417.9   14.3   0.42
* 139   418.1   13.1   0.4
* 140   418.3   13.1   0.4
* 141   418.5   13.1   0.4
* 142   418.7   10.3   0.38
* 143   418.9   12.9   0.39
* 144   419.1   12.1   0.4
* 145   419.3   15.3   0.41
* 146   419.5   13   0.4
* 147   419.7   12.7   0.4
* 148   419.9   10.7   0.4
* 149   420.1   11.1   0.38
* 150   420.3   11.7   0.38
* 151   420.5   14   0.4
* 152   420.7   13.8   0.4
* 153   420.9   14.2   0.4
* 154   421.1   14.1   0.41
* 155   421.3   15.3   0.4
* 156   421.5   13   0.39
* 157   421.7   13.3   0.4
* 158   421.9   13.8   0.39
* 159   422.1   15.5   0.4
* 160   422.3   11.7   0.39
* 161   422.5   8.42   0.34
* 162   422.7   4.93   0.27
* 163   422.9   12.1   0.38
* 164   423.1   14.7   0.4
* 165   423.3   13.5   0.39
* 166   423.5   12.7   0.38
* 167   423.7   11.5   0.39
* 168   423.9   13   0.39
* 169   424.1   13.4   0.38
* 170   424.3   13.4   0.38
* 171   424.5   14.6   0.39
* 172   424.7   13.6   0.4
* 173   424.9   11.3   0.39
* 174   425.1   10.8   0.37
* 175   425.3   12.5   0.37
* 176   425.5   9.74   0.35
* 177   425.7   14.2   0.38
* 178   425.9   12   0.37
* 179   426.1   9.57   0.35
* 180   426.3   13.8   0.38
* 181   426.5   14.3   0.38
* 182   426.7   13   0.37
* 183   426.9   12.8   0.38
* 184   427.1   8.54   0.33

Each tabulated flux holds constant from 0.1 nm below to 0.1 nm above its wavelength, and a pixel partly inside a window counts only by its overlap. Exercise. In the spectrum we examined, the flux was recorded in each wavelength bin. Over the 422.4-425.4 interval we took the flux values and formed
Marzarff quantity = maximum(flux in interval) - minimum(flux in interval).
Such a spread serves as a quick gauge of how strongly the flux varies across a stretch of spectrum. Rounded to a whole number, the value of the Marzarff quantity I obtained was 10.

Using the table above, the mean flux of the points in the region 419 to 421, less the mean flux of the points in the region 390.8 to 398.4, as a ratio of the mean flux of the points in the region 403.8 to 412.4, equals 0.5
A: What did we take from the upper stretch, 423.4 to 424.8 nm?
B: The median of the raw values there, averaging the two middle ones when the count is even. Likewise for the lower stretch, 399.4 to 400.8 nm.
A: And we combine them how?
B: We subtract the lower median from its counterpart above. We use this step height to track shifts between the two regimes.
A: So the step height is 2.3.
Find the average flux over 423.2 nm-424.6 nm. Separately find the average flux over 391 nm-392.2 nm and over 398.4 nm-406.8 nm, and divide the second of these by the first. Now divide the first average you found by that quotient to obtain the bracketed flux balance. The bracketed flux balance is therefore 10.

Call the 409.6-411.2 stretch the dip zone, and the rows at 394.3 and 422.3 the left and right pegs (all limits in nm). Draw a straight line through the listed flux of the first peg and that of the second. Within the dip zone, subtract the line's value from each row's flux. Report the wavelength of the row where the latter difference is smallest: 410.1 nm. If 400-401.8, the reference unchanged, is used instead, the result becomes 400.5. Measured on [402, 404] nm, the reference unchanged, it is 403.5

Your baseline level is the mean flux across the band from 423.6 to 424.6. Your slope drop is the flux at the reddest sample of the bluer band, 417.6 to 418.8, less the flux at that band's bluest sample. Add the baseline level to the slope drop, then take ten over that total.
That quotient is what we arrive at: 0.94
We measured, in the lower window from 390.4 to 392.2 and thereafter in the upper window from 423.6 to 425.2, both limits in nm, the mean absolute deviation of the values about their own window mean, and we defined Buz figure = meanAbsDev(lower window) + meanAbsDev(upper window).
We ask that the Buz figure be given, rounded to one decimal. 2.7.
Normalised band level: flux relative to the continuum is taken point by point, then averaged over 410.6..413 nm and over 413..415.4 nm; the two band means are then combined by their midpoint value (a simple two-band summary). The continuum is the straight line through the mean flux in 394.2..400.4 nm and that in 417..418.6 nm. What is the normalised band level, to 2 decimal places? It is 1.10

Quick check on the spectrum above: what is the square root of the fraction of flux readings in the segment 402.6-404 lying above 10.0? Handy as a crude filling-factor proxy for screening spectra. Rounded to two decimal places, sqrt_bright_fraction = 0.76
